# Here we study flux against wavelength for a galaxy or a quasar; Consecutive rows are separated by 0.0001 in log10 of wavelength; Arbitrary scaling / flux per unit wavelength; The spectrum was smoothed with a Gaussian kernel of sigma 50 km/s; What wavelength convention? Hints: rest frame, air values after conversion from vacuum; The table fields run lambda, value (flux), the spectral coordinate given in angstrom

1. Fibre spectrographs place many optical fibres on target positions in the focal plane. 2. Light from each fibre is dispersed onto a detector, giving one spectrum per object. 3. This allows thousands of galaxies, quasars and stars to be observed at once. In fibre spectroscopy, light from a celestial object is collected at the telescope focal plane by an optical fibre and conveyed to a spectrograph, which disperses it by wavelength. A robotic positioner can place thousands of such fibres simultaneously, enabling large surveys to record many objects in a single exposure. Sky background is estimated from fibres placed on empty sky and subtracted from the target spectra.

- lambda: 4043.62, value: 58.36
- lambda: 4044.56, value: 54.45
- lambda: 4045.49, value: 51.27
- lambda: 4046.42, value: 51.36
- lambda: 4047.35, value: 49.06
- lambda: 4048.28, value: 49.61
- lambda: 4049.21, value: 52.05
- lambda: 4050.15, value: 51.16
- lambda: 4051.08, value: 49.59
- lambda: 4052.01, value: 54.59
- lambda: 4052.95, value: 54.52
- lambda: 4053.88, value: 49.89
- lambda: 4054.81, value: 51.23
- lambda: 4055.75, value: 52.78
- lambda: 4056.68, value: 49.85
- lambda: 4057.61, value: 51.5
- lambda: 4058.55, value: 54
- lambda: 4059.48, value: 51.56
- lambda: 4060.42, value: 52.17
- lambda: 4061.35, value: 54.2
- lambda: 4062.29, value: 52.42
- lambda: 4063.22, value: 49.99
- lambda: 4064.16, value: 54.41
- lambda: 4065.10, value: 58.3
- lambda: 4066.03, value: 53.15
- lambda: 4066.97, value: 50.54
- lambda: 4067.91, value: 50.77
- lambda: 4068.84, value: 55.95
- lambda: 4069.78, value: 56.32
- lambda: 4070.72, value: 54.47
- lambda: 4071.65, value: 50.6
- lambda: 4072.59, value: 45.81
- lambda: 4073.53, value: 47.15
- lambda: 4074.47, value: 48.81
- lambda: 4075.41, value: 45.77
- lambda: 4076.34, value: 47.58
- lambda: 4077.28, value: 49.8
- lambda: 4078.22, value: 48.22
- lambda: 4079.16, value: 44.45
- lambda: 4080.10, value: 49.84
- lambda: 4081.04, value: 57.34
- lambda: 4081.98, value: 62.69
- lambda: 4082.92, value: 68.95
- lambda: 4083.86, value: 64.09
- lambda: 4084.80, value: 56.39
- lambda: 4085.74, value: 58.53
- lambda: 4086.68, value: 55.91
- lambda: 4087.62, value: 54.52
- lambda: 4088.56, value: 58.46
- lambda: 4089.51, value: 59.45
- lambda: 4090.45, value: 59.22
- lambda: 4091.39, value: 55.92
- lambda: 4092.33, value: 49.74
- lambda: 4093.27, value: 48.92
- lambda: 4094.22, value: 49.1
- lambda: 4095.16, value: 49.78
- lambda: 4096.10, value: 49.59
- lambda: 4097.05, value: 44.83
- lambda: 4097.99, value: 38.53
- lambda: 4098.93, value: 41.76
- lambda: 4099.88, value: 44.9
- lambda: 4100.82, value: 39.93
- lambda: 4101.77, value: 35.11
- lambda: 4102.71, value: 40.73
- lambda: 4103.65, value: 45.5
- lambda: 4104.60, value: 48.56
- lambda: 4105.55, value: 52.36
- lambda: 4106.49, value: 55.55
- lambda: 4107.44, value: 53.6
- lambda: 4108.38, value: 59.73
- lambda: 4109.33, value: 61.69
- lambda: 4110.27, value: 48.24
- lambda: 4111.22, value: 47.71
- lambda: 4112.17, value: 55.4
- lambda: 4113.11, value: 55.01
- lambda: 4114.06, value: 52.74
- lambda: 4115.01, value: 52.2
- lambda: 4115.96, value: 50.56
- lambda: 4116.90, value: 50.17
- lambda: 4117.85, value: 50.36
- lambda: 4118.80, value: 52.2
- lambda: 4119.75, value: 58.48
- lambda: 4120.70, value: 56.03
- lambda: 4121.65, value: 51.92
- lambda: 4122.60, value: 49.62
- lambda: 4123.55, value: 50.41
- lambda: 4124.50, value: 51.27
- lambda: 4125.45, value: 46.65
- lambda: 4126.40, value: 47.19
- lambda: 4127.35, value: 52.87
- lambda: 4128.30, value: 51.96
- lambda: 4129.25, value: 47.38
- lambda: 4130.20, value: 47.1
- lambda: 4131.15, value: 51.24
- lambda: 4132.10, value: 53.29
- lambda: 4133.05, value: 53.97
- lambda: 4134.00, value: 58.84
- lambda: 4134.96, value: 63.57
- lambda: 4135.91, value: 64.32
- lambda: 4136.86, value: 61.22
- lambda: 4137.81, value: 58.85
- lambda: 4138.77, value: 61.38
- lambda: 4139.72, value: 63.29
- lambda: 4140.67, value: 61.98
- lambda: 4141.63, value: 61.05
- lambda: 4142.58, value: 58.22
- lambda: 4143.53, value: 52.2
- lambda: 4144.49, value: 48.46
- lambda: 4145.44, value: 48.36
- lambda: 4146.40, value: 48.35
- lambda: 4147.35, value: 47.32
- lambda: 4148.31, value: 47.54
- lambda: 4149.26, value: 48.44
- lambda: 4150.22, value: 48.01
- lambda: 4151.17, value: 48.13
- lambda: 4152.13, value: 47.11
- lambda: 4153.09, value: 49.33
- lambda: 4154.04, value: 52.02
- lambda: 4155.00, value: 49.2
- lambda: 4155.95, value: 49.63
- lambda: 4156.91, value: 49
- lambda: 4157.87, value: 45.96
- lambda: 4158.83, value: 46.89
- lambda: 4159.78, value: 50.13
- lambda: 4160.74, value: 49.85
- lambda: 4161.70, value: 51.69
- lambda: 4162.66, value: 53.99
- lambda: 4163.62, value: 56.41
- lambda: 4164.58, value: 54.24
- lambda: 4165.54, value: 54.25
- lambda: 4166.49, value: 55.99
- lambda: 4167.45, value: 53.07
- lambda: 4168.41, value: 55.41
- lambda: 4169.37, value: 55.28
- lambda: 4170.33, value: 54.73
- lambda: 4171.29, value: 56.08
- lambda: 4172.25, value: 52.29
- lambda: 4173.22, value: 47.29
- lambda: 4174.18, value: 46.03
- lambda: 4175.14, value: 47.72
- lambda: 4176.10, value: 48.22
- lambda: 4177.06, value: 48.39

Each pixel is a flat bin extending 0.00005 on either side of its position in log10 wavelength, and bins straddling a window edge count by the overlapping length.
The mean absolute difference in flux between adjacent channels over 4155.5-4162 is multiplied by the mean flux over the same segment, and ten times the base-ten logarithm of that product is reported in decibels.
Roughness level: 19.1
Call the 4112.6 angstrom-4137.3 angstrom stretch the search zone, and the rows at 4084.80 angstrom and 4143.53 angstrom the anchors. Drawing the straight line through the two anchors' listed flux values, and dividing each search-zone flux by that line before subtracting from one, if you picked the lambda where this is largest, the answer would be 4125.45 angstrom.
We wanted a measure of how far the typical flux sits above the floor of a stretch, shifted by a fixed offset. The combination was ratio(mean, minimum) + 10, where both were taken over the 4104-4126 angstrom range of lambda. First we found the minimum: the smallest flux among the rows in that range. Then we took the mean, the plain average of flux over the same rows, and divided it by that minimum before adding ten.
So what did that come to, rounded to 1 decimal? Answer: 11.1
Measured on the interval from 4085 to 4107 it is 11.4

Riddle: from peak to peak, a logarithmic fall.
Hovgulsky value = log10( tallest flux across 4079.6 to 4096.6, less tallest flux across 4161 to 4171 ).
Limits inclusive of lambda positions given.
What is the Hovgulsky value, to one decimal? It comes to 1.1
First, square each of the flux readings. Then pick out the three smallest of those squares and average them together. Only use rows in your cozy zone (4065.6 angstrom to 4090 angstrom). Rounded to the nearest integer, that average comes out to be 2056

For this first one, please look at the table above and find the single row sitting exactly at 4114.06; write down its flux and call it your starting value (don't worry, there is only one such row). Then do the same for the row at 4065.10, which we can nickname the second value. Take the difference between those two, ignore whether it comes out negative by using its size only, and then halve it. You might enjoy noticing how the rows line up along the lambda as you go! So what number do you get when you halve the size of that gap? 2.78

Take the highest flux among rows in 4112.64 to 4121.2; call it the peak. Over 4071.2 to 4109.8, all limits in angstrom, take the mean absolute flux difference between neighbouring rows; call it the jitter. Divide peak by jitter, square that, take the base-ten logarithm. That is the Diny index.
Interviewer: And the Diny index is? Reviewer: 2.5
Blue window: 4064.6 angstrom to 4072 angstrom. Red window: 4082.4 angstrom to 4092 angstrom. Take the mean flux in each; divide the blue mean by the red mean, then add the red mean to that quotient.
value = 60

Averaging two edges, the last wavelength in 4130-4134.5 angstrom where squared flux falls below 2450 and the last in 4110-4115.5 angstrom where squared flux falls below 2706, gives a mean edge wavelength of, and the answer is 4120.7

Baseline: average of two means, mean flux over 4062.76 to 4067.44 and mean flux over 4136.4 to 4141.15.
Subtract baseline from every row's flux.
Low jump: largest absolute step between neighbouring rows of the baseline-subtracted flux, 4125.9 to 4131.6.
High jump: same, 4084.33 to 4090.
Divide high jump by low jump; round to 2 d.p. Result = 0.69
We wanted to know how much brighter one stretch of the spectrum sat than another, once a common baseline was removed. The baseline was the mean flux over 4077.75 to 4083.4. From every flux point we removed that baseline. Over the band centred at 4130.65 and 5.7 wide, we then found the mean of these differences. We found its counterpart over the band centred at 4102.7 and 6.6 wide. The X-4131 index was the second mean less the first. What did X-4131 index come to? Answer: -7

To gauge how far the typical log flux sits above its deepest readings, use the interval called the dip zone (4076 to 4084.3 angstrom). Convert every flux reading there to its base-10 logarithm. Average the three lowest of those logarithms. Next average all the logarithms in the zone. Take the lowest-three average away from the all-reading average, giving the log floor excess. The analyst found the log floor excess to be 0.064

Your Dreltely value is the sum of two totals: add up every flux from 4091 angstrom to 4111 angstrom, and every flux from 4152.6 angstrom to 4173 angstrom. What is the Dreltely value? 2110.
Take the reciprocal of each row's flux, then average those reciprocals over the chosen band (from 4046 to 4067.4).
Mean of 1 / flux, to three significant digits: 0.0192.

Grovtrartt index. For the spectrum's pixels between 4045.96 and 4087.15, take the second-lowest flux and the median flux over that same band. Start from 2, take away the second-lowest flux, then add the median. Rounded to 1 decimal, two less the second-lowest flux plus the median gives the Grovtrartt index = 7.8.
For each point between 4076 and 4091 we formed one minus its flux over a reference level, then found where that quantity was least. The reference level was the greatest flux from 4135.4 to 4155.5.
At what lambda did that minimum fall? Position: 4082.92 angstrom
